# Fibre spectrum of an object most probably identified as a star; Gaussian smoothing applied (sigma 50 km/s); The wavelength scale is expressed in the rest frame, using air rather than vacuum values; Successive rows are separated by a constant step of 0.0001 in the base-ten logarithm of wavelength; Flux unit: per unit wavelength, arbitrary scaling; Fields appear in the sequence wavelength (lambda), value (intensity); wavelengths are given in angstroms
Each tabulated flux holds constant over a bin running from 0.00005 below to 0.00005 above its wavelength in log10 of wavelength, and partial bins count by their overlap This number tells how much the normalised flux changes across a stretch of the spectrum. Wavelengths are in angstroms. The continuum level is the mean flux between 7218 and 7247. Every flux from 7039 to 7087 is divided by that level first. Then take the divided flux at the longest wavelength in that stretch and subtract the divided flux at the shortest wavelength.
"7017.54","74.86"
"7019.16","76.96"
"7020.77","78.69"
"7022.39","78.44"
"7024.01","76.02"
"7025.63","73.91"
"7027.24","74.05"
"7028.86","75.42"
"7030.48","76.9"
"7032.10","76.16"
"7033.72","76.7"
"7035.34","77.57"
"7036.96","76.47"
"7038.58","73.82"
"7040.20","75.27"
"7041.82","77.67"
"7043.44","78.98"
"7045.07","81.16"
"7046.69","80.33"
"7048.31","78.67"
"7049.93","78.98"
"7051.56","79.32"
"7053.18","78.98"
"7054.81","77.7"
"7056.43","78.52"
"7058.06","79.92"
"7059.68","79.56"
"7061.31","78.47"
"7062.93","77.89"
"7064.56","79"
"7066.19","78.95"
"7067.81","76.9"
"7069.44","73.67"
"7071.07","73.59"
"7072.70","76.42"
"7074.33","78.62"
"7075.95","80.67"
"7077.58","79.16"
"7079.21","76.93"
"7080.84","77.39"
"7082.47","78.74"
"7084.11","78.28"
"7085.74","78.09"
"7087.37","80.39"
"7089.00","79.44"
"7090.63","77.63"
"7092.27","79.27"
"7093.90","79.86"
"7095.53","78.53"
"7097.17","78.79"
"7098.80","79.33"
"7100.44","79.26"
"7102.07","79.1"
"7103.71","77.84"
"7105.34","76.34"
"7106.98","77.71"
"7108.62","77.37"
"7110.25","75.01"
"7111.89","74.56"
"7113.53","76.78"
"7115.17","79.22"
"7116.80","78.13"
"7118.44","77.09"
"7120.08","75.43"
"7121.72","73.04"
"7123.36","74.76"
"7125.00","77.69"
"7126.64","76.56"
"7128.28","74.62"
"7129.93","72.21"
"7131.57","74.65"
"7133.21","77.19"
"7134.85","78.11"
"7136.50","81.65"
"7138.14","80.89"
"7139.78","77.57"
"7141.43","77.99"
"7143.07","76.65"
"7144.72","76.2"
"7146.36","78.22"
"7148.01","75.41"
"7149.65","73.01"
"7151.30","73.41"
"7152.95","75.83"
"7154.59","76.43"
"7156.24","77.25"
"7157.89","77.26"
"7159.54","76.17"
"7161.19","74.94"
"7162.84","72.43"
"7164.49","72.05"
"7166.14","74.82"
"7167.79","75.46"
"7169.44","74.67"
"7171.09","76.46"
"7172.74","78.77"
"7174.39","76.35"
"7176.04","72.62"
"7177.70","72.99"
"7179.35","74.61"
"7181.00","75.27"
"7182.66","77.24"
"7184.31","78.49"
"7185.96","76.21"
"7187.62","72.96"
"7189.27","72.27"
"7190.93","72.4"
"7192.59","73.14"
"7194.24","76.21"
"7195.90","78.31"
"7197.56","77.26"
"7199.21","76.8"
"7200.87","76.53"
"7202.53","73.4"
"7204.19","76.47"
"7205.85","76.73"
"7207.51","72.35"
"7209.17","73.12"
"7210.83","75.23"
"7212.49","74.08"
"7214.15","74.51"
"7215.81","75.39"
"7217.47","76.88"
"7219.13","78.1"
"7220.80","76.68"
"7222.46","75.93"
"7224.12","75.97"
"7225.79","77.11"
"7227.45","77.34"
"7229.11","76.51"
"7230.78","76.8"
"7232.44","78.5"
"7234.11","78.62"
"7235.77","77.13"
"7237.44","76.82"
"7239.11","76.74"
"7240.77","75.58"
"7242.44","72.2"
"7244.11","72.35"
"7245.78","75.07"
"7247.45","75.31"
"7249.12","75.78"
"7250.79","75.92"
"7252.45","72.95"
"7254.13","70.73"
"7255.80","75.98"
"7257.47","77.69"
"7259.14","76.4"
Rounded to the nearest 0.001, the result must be 0.037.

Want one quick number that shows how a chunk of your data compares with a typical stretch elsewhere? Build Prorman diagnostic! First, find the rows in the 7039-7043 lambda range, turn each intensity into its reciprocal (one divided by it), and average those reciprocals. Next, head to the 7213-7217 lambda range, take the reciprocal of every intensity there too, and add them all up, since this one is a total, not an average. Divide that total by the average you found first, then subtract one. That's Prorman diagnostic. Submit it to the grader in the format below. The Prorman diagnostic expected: 1.04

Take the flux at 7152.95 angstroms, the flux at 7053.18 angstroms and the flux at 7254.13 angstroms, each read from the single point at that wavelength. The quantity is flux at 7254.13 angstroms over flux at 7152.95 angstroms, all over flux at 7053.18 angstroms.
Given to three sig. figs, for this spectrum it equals 0.0118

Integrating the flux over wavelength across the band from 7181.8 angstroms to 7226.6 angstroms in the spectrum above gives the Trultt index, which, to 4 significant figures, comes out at 3384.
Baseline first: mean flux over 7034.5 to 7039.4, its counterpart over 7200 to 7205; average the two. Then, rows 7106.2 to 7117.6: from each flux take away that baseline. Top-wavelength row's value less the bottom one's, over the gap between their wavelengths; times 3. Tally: 0.13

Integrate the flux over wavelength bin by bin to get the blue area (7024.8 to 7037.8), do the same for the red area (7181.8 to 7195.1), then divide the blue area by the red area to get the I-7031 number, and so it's 0.99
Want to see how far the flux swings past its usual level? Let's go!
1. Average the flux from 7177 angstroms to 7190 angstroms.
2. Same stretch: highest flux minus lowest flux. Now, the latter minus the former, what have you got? -69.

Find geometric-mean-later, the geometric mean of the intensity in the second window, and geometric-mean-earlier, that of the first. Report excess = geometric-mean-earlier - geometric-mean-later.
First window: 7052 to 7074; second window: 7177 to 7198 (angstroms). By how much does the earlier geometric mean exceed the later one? 2.5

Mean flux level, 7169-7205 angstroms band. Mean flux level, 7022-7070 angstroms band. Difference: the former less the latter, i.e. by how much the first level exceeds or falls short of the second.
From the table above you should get -2.1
